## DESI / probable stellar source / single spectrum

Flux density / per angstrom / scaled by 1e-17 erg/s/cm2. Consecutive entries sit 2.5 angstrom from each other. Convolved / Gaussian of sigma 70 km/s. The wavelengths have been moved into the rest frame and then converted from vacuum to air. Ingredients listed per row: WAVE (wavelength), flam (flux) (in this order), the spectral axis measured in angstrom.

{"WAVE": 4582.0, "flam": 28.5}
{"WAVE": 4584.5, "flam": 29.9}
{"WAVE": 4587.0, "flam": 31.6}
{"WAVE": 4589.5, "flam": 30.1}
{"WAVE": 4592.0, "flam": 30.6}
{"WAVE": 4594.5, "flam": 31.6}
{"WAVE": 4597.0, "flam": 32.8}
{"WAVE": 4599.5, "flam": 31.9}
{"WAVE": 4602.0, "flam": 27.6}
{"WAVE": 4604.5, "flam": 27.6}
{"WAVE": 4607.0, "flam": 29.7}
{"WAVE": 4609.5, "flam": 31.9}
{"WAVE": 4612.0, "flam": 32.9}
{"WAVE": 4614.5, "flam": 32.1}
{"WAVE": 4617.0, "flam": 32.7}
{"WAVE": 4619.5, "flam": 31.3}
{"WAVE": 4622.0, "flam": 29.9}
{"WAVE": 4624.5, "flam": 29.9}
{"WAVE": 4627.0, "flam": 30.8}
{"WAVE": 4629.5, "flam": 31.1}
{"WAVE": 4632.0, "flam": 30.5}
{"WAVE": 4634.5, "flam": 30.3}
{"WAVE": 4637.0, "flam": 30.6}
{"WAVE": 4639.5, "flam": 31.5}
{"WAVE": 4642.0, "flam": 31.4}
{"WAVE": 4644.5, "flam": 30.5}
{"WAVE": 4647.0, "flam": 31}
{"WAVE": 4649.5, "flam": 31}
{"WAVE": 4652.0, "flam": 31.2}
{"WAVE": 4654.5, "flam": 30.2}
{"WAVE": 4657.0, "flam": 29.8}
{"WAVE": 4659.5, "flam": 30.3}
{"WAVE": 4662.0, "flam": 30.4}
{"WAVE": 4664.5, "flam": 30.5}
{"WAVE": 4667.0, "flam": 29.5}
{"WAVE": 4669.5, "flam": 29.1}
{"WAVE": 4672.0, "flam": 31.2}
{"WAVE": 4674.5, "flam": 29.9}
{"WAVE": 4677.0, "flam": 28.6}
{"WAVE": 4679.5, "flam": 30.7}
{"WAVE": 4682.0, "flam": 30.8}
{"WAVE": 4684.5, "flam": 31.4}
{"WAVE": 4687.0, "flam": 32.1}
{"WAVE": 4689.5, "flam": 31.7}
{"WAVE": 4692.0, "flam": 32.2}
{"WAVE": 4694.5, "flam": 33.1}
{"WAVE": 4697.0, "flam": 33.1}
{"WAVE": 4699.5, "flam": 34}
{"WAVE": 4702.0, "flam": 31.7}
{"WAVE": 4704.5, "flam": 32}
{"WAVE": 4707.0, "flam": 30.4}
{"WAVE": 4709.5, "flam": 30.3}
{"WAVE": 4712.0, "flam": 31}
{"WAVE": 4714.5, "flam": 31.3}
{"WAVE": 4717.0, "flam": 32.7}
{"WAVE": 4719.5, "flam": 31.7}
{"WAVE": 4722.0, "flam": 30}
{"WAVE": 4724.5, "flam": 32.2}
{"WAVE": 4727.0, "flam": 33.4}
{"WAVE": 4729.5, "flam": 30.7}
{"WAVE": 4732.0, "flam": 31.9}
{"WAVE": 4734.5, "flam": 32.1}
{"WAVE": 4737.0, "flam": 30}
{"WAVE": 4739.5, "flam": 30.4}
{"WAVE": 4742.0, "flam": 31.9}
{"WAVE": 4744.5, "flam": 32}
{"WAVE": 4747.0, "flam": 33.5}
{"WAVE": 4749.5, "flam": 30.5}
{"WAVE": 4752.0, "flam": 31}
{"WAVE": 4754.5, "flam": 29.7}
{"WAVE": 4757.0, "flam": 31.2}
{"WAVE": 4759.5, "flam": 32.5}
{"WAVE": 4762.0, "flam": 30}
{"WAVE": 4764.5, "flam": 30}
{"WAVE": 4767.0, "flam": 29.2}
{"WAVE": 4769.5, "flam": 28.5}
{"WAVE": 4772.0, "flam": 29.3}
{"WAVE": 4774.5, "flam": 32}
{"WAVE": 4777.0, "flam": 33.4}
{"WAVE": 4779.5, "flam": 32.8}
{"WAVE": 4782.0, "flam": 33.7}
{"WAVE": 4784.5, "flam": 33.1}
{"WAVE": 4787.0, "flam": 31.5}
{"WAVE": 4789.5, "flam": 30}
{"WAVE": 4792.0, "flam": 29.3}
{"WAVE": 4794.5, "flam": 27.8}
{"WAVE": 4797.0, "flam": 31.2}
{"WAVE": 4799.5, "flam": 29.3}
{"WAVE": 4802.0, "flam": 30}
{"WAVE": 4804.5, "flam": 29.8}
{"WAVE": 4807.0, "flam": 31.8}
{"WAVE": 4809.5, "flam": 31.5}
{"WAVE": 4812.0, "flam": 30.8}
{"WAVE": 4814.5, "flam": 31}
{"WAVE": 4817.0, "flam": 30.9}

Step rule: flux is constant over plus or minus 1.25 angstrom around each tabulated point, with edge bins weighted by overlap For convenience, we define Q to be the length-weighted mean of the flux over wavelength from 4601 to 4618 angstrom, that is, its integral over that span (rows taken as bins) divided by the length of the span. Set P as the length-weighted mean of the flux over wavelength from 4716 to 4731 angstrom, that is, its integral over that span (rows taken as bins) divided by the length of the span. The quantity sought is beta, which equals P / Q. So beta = 1.04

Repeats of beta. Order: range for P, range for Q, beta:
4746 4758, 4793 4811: 1.03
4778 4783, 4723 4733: 1.04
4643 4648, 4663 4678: 1.03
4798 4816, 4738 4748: 0.96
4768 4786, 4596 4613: 1.04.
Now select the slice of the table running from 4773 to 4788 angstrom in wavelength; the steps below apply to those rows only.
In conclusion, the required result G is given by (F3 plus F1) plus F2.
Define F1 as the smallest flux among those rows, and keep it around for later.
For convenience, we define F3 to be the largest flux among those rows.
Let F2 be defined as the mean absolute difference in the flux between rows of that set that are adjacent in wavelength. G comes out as 66.2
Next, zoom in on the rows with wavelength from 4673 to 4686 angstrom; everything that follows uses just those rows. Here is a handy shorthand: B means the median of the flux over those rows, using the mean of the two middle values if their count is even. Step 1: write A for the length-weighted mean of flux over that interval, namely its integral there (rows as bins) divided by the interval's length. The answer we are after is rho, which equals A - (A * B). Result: -901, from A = 30.3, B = 30.7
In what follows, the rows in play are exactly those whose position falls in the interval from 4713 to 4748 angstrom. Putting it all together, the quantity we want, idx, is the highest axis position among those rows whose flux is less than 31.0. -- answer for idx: 4739.5 angstrom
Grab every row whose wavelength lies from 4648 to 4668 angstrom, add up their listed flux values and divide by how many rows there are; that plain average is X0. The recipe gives 30.4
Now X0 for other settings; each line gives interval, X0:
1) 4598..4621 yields 30.9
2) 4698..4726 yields 31.6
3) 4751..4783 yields 31.0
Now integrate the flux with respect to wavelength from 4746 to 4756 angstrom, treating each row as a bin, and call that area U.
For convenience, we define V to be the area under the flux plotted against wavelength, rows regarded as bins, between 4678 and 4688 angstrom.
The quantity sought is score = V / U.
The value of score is 1.00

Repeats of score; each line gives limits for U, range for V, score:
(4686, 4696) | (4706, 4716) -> 0.95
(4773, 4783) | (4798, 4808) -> 0.92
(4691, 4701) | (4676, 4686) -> 0.92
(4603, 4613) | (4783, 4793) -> 1.02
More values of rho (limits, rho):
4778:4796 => -952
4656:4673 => -882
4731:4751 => -974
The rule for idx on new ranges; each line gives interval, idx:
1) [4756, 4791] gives 4789.5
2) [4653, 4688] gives 4682.0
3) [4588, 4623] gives 4622.0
